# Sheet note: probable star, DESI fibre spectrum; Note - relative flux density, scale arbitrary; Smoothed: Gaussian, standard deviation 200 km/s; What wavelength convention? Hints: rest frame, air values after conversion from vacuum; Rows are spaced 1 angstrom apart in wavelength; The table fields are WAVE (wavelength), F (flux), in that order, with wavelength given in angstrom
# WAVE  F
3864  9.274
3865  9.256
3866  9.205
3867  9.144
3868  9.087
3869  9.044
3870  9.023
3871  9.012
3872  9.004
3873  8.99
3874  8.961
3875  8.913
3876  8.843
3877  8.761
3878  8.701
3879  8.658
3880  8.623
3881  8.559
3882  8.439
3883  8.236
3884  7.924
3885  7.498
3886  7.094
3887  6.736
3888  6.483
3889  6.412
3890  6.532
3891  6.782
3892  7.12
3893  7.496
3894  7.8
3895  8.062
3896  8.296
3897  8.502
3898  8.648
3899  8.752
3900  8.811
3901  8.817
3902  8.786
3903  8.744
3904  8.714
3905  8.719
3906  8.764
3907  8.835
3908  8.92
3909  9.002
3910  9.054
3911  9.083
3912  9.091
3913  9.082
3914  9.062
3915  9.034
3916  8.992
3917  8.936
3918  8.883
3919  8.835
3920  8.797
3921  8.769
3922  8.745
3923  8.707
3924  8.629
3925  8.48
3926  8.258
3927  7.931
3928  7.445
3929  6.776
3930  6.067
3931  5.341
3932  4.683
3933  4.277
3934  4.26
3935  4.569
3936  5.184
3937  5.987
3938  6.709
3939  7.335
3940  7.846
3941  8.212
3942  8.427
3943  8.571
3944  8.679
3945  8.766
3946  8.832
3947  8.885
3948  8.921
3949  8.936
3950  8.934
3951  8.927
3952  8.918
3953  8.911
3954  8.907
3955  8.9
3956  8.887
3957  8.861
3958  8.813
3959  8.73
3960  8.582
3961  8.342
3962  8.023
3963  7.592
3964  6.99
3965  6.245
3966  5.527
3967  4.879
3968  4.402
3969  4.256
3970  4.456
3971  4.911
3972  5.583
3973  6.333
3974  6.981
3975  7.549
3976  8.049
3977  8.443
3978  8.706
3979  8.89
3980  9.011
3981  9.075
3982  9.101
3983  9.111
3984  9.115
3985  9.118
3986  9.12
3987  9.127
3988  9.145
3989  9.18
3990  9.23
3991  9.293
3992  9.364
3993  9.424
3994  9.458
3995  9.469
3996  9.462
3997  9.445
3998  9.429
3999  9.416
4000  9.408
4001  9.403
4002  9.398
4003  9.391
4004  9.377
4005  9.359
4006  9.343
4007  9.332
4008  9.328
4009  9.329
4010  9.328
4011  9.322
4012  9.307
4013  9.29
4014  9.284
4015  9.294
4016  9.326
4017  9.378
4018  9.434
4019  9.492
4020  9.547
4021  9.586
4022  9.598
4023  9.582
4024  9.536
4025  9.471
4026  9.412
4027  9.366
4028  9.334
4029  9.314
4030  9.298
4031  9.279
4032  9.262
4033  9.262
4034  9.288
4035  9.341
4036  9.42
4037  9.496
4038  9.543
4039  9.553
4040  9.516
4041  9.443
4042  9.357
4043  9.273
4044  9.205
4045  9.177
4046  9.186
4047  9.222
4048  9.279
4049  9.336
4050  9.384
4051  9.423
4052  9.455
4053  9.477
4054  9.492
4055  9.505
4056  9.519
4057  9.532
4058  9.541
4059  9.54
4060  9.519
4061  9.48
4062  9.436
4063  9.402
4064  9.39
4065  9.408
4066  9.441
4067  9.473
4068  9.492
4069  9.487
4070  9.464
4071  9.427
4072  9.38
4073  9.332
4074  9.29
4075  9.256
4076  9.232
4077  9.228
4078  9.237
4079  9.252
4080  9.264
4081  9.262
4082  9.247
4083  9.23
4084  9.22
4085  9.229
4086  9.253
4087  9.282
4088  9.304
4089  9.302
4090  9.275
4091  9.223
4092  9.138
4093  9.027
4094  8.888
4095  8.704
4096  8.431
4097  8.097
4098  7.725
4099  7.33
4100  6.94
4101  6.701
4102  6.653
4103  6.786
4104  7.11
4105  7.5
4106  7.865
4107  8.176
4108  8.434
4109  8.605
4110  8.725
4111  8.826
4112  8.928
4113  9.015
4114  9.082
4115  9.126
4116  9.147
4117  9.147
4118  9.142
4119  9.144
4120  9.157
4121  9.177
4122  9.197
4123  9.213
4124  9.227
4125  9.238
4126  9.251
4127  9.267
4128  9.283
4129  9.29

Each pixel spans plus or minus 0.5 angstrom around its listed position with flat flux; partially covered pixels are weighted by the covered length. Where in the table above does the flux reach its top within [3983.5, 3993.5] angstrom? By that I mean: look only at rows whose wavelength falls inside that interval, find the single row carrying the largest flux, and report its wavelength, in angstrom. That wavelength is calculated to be 3993 angstrom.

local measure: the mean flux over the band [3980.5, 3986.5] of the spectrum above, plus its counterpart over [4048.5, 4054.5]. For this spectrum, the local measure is 18.5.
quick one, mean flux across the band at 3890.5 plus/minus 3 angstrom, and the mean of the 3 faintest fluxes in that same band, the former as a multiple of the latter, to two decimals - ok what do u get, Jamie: 1.05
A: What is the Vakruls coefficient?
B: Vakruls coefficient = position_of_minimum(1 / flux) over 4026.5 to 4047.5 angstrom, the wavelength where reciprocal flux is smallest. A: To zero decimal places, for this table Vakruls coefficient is 4039 angstrom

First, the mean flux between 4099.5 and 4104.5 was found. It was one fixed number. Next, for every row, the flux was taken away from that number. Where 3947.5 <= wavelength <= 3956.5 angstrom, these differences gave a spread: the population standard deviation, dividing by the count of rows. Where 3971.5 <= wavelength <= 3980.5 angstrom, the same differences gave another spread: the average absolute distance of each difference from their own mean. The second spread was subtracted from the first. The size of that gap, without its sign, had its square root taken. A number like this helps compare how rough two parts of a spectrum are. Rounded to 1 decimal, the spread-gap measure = 1.0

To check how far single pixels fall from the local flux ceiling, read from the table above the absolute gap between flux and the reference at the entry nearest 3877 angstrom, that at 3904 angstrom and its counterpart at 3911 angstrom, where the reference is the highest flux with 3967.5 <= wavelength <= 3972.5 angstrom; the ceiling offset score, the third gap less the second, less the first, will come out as -2.8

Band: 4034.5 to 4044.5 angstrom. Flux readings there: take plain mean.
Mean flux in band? 9.4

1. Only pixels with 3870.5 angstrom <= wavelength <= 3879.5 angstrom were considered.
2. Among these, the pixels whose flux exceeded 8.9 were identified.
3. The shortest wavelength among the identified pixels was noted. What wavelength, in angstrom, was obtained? 3871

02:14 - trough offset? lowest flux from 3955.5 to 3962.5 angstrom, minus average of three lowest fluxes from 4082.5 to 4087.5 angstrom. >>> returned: -1.2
